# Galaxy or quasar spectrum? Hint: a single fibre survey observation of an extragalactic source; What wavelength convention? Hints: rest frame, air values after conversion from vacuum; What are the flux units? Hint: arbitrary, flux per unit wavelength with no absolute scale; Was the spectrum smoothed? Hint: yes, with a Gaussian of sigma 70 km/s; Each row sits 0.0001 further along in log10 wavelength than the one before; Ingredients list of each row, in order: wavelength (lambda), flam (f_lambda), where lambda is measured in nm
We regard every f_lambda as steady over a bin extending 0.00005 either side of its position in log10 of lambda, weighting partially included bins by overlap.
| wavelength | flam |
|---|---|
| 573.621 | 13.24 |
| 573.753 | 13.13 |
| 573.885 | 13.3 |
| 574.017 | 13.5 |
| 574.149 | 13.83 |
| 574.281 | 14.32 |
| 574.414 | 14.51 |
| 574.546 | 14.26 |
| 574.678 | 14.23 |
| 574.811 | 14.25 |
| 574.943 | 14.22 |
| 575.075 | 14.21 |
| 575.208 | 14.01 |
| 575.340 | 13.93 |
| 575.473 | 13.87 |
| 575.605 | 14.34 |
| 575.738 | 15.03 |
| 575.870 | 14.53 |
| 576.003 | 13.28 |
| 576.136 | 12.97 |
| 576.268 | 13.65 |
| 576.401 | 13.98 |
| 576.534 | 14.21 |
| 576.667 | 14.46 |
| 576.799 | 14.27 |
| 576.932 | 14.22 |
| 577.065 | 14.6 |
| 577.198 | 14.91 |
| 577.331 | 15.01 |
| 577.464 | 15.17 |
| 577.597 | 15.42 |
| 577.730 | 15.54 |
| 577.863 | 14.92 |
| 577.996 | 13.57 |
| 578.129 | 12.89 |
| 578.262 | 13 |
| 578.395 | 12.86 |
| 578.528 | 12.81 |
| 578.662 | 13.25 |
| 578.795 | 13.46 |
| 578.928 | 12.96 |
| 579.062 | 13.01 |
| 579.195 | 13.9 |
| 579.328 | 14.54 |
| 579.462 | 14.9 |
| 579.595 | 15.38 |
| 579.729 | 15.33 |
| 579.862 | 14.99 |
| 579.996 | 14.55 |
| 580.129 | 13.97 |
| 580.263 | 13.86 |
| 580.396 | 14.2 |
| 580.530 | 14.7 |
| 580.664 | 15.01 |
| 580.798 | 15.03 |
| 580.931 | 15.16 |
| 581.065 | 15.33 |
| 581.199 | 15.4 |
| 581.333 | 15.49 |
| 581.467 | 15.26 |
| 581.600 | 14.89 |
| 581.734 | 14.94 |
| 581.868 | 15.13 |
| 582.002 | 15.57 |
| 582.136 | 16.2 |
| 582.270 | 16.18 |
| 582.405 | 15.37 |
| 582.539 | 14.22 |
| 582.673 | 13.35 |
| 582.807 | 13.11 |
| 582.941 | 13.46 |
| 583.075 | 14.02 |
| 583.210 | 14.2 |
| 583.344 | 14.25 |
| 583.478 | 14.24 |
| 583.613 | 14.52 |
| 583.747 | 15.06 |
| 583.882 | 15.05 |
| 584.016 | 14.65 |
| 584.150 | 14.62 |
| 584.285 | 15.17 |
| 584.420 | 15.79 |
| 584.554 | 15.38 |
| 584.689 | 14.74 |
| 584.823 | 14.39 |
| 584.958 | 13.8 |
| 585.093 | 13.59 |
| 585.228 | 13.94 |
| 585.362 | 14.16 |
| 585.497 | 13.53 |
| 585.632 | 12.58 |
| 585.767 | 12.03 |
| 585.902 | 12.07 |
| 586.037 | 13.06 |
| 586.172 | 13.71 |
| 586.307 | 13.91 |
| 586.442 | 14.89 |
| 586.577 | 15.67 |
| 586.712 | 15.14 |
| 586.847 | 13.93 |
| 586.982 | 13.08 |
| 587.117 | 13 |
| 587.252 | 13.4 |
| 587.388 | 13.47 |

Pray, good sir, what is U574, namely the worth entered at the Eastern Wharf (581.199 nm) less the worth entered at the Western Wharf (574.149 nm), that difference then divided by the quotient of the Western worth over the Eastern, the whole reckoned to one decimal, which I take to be 1.7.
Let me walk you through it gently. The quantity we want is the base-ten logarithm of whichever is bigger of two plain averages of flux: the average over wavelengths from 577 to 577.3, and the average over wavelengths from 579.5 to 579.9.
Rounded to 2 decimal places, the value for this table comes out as 1.18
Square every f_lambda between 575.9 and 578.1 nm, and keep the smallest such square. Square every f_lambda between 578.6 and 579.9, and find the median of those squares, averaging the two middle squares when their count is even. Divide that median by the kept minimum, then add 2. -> 3.20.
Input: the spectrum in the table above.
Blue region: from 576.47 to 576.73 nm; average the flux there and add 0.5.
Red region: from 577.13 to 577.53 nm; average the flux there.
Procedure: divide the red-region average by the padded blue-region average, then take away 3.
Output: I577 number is -1.99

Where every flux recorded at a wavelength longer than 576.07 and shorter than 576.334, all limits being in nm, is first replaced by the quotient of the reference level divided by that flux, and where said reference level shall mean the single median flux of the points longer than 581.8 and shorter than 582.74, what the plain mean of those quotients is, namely 1.16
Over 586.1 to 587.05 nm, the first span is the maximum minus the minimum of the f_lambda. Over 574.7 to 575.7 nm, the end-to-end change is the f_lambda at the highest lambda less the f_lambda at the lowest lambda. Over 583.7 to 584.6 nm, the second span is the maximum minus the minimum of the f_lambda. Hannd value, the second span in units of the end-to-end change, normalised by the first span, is 5.0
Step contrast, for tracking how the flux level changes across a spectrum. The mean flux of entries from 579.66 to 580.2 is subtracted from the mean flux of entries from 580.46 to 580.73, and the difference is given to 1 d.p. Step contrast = 0.1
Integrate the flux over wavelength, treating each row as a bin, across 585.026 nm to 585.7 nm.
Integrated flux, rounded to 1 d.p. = 9.1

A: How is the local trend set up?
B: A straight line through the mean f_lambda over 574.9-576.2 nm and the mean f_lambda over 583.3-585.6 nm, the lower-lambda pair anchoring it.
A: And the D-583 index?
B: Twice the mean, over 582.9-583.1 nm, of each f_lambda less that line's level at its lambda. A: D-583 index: -1.4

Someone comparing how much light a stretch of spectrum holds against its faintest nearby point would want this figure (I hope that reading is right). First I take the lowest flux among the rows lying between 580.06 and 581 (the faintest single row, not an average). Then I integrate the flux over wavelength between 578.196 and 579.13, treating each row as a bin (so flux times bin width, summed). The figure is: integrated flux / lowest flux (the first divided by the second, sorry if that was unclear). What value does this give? 0.88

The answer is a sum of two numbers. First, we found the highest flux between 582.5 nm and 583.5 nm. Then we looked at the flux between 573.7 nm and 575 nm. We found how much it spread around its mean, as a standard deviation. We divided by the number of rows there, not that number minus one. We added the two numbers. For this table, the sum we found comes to 14.71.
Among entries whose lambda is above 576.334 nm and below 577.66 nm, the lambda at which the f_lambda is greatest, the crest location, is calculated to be 577.597 nm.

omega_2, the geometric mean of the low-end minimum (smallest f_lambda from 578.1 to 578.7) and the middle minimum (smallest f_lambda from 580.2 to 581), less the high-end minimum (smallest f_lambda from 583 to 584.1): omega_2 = -0.7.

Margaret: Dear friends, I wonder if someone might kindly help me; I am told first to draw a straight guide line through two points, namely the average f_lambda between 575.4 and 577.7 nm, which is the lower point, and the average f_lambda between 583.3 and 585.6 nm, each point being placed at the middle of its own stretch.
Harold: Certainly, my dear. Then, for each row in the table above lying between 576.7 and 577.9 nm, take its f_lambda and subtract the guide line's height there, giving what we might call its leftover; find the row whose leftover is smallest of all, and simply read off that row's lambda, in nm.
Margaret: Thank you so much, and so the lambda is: 576.932 nm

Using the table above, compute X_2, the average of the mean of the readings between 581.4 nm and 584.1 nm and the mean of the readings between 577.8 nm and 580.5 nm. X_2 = 14.3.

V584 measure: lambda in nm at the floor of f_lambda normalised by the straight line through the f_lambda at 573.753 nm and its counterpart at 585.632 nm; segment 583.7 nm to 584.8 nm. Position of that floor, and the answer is 584.150 nm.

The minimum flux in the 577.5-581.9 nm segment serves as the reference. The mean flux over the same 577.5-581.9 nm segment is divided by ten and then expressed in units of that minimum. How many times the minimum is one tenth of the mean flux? 0.113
